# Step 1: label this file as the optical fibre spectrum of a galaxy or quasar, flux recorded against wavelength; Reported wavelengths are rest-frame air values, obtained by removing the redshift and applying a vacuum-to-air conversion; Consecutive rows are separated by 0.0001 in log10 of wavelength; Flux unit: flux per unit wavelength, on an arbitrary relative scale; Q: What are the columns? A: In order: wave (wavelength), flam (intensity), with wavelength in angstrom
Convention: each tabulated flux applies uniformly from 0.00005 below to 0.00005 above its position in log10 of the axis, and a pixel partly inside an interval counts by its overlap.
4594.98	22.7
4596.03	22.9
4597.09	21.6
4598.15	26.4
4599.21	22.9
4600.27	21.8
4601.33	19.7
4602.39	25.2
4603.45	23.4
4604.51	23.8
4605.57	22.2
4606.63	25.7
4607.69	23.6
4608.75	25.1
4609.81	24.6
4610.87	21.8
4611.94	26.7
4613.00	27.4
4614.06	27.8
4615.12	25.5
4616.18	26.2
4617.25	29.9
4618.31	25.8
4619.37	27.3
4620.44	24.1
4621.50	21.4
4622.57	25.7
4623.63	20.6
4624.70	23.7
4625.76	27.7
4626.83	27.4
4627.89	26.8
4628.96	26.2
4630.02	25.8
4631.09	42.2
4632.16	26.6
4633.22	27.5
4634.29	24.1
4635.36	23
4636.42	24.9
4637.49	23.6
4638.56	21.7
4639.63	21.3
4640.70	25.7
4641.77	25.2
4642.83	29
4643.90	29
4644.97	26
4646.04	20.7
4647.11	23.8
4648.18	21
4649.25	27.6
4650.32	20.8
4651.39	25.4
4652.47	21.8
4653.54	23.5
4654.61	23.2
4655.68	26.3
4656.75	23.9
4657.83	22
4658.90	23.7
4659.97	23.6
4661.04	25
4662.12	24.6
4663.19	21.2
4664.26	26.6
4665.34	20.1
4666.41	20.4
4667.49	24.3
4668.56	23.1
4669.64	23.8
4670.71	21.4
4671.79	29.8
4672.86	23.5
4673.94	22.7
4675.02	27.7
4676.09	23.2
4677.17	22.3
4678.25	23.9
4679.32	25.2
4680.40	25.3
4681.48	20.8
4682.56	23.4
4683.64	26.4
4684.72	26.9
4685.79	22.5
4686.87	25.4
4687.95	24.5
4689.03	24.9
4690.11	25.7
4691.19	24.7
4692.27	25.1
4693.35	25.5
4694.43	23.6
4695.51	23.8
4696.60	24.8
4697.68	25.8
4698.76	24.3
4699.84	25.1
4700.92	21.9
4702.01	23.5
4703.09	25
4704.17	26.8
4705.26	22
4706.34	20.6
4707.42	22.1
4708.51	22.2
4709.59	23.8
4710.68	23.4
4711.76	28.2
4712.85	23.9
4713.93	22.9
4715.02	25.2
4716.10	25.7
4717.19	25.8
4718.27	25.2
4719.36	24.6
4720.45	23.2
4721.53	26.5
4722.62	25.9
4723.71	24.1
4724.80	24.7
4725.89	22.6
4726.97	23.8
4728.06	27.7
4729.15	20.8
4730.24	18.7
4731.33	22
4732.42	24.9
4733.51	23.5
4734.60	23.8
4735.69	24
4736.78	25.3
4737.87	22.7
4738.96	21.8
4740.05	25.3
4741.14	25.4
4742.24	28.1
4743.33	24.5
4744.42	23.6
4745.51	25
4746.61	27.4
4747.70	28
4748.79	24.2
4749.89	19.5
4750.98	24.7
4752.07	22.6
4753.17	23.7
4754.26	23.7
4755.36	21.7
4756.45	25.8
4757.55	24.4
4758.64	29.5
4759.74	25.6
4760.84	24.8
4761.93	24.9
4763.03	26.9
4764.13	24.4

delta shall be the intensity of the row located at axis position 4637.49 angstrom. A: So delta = 23.6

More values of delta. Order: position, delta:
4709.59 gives 23.8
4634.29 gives 24.1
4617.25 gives 29.9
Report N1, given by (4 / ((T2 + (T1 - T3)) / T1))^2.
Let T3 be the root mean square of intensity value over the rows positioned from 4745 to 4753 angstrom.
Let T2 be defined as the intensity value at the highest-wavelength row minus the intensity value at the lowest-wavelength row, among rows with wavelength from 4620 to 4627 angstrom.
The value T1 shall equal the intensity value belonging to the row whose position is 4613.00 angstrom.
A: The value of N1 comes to 326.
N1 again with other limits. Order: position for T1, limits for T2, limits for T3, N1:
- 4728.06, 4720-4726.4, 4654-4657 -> 1820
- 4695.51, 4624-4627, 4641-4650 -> 2204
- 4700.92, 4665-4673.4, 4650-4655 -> 1443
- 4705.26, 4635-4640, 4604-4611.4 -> 609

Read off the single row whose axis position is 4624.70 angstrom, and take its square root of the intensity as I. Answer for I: 4.87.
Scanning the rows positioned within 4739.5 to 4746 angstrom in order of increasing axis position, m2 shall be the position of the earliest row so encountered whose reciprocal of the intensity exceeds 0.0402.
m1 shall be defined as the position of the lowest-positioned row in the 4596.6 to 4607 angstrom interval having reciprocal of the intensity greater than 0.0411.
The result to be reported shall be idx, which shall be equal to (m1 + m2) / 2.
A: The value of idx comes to 4670.2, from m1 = 4597.09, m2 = 4743.33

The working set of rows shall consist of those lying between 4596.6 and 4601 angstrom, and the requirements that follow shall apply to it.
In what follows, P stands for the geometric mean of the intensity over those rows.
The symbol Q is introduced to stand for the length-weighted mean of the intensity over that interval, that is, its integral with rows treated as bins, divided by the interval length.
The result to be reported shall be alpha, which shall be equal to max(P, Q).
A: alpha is 23.1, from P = 23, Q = 23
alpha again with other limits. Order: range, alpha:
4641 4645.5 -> 27.3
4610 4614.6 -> 25.8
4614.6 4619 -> 26.9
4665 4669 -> 22.1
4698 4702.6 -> 23.8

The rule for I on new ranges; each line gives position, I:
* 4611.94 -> 5.17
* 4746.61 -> 5.23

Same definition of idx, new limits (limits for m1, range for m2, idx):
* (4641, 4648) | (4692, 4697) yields 4670.2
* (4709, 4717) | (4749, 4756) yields 4729.7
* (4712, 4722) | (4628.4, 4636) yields 4673.6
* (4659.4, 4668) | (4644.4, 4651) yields 4653.0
